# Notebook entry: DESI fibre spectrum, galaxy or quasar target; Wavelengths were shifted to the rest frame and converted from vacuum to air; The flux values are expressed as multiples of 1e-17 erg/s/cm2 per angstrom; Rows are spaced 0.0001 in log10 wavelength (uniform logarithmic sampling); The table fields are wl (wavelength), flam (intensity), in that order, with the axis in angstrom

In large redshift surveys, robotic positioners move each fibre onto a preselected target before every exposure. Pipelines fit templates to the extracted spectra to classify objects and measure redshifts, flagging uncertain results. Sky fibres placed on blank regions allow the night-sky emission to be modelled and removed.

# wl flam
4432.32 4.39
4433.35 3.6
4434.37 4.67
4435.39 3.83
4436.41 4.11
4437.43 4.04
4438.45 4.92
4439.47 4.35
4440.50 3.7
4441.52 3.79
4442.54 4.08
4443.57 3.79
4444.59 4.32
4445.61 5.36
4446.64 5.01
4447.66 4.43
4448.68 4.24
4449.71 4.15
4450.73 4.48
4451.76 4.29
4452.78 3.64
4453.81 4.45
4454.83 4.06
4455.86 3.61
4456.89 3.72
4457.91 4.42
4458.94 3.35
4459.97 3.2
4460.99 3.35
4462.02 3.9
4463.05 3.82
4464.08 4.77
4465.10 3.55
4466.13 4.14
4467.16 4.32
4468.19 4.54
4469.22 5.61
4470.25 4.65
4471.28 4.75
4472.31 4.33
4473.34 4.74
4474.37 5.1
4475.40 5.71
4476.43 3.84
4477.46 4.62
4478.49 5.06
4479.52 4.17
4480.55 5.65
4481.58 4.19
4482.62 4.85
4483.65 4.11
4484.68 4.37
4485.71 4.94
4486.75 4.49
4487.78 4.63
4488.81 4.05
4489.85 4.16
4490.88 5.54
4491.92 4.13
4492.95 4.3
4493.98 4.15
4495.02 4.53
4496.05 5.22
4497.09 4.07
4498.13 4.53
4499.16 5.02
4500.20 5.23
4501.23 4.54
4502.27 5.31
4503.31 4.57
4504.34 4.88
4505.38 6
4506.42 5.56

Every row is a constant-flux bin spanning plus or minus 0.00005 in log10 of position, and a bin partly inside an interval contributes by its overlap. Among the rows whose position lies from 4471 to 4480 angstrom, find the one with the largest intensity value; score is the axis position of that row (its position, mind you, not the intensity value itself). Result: 4475.40 angstrom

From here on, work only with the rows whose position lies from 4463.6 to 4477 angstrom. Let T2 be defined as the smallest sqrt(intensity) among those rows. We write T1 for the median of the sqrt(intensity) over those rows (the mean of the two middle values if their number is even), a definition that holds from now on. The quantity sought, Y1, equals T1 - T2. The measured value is 0.272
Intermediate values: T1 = 2.156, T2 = 1.88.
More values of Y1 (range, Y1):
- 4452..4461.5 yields 0.119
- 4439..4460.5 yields 0.248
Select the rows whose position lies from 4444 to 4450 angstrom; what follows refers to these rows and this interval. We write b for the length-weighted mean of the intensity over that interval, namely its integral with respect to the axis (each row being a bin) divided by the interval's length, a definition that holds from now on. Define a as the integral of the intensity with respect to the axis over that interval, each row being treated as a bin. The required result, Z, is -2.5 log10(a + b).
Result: -3.77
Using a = 28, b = 4.59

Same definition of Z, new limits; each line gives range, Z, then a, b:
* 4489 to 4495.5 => -3.81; 29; 4.44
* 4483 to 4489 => -3.74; 27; 4.47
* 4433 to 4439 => -3.68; 25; 4.22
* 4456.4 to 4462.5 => -3.54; 22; 3.66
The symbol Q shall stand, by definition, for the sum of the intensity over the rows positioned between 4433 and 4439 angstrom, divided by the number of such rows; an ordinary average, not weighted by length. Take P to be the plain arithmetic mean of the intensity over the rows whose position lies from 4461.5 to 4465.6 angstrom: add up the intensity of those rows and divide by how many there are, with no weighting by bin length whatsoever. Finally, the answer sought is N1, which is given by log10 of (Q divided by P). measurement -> 0.02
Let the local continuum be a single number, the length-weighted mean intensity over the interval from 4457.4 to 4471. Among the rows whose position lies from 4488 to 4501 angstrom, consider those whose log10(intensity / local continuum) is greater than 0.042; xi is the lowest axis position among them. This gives 4490.88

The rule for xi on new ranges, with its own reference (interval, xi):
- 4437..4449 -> 4438.45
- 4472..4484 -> 4473.34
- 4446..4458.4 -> 4446.64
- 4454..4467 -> 4464.08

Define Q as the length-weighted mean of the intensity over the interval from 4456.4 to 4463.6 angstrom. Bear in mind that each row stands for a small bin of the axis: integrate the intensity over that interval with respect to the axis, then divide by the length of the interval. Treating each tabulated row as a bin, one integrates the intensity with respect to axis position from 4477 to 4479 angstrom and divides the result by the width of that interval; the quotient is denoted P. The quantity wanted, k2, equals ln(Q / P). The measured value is -0.27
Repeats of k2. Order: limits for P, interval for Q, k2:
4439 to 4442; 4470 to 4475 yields 0.19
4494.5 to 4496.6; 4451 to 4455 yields -0.16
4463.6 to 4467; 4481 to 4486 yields 0.07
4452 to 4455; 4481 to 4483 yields 0.10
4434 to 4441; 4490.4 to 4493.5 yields 0.10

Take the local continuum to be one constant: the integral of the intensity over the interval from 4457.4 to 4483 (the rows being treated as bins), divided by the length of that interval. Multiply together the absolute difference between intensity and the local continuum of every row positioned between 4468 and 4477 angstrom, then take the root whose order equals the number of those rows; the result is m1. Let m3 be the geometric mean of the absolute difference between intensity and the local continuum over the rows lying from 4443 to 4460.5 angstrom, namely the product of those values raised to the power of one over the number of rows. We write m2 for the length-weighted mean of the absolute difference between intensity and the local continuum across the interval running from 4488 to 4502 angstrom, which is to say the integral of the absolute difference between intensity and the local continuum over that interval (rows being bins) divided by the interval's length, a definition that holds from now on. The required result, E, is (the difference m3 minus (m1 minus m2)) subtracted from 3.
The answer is 2.8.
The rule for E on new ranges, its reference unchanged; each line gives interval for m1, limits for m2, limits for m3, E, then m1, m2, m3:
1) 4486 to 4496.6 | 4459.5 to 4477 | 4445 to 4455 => 2.5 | 0.26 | 0.58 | 0.160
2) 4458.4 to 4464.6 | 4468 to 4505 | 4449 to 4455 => 3.1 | 0.73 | 0.44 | 0.159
